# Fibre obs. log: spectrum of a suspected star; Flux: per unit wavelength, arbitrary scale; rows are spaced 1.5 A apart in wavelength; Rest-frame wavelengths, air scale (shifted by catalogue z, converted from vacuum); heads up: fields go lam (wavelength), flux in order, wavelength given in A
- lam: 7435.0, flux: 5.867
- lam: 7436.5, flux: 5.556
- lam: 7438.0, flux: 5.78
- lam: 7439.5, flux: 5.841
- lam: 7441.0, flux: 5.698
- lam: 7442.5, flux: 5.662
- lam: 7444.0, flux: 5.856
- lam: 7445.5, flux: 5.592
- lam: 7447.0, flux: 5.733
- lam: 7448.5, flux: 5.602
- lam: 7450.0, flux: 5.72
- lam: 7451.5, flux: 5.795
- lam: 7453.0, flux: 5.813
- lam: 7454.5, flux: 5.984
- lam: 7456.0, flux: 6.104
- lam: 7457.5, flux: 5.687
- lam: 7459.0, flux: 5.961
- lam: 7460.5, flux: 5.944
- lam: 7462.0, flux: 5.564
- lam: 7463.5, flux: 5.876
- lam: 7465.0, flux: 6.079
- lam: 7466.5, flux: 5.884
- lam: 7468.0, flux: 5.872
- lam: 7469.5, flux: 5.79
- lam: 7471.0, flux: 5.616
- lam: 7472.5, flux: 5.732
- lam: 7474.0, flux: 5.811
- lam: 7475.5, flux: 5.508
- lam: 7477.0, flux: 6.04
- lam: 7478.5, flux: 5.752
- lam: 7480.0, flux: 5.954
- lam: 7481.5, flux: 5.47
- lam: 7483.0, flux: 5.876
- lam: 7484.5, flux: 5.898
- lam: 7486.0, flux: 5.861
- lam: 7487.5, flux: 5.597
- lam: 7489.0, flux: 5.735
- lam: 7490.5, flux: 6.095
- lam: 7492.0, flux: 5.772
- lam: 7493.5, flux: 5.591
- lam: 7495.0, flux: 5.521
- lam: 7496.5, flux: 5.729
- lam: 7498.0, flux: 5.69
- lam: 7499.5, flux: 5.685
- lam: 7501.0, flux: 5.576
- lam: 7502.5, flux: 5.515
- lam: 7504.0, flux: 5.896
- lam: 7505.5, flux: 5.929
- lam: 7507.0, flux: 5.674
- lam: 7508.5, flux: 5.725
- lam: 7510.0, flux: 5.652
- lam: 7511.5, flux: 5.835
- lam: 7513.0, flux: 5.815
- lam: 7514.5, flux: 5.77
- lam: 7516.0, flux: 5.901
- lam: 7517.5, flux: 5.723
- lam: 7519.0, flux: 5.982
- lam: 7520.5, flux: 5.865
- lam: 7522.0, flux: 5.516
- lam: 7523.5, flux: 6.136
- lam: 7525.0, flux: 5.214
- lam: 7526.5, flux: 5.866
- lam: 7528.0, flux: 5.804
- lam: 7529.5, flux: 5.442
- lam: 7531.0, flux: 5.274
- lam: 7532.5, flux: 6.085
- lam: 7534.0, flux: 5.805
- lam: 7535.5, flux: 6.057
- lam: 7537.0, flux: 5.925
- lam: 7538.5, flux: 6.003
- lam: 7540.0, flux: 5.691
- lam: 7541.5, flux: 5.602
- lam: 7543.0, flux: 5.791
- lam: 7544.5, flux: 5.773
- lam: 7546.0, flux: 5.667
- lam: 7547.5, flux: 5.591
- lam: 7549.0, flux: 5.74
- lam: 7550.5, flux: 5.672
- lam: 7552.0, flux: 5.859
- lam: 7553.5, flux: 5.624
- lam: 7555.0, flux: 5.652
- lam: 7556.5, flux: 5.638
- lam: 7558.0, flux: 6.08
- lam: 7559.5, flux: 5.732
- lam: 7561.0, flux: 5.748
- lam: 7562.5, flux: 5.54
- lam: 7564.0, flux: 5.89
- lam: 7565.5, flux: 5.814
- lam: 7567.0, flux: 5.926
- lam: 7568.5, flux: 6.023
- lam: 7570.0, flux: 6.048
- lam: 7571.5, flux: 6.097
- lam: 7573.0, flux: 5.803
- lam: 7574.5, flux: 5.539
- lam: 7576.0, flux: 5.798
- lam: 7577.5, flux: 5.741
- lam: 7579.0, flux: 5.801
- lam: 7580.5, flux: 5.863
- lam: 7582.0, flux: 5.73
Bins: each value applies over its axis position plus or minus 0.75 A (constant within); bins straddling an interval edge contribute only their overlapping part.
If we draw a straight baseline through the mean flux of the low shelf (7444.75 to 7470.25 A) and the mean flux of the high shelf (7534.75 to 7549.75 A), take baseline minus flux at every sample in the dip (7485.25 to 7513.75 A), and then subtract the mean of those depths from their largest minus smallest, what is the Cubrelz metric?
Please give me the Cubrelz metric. 0.50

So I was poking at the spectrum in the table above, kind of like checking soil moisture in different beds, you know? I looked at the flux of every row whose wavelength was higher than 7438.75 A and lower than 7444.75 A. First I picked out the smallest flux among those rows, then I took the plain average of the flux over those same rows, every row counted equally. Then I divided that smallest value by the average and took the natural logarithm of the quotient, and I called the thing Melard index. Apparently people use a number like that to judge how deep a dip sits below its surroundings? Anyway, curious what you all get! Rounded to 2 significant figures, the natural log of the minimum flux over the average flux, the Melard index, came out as -0.018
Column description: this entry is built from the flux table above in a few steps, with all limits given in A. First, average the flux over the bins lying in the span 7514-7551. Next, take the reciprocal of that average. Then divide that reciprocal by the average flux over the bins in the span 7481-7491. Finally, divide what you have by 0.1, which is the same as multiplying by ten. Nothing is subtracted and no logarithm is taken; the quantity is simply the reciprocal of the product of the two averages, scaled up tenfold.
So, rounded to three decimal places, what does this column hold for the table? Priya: 0.300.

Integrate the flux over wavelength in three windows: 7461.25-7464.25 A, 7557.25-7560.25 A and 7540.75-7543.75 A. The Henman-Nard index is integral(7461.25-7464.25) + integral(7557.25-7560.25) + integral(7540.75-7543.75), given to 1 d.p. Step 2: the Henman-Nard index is 52.0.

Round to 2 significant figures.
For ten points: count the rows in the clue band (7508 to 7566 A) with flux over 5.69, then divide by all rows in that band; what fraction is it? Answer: 0.67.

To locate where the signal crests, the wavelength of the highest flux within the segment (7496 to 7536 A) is 7523.5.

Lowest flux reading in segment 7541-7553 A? 5.591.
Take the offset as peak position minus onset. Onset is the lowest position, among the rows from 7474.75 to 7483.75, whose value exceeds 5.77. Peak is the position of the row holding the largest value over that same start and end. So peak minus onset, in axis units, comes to 0.0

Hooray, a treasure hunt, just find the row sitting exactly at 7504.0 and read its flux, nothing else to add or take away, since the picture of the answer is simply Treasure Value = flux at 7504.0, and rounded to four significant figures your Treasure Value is 5.896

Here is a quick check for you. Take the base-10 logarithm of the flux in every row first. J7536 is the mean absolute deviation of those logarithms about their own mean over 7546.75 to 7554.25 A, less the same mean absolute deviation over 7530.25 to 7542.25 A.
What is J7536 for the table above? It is -0.010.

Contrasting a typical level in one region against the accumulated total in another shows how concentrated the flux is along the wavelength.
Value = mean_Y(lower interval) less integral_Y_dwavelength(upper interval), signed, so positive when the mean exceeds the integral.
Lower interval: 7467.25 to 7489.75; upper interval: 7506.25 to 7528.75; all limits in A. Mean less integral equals -124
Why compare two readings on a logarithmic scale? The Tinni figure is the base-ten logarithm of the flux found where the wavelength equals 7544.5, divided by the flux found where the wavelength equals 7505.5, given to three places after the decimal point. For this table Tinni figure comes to -0.012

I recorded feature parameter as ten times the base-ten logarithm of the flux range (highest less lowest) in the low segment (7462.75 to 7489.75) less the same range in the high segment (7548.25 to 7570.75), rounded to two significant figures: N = -12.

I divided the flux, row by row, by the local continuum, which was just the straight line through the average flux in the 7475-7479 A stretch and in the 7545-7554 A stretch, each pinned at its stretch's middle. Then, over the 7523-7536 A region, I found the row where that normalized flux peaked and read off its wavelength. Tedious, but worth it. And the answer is 7523.5 A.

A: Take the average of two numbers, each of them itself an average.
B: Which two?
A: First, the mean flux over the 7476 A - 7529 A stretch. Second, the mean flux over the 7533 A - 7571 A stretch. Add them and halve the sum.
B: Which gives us 5.779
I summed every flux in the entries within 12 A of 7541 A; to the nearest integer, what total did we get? 92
